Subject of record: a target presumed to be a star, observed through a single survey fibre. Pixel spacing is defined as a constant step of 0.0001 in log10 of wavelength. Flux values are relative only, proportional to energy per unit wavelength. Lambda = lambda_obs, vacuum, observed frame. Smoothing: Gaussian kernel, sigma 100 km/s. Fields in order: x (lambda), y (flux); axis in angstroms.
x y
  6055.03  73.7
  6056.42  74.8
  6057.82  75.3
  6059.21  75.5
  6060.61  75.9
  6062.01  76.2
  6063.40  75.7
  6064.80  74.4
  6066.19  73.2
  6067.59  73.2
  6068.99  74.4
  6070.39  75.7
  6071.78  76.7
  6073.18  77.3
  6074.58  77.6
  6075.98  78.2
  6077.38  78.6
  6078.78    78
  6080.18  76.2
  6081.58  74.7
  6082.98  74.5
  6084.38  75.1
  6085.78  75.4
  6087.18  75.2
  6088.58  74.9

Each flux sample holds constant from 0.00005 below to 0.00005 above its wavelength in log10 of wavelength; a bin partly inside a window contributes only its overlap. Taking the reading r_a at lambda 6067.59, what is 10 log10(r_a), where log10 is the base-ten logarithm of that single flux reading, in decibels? 18.6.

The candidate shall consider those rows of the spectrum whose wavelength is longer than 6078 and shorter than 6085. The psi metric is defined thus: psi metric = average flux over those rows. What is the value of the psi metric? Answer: 75.7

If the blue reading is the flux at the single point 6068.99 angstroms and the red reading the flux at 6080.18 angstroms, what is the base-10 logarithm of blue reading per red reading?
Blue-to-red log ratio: -0.010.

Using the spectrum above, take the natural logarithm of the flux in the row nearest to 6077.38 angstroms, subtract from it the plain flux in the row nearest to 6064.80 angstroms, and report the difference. -70.04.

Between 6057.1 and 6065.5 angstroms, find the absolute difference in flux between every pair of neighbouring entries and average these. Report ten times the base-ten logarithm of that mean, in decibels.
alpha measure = -2.7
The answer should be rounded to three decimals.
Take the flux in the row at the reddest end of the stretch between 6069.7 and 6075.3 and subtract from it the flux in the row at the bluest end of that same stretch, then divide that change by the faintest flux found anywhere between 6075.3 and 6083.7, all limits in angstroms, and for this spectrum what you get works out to 0.026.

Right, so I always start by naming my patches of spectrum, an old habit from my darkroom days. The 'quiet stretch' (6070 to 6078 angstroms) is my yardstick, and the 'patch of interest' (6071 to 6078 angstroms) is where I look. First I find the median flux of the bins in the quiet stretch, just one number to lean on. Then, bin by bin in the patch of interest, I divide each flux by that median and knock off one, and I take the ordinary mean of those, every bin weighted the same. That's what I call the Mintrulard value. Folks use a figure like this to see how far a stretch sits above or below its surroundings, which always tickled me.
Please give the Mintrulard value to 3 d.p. 0.003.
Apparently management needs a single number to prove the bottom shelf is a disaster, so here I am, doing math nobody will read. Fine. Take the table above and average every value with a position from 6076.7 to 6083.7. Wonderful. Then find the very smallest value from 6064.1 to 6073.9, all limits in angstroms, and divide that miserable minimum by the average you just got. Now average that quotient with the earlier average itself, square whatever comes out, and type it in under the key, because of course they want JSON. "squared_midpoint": 1496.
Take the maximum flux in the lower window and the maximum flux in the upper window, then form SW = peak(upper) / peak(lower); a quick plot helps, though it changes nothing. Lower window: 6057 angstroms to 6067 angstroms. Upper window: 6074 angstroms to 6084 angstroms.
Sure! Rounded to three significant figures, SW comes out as 1.03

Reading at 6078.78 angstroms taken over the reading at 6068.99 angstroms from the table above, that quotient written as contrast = 1.05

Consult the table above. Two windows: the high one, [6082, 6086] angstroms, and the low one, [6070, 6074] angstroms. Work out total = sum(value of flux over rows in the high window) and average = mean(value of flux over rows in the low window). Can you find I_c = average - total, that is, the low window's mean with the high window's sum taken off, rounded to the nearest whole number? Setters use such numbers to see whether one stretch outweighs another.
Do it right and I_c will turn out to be -148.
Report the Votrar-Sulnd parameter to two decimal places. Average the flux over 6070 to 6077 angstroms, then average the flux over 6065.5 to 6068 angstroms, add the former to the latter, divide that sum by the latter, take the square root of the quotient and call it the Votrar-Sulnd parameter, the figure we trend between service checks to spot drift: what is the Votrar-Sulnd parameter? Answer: 1.43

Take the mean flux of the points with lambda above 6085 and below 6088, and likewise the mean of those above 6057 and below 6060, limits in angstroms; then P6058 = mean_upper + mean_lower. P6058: 150.7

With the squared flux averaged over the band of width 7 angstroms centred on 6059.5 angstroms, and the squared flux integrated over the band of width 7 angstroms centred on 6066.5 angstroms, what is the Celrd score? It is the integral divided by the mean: 6.7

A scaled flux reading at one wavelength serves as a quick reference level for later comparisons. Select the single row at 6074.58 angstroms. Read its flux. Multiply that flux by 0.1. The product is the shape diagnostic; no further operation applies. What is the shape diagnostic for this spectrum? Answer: 7.76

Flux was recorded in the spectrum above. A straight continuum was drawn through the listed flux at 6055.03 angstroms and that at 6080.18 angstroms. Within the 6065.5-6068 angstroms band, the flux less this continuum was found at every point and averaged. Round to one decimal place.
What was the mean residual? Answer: -1.7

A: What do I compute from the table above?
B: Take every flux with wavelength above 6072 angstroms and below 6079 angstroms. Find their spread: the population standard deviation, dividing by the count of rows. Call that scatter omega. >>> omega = 0.45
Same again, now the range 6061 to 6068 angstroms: 1.24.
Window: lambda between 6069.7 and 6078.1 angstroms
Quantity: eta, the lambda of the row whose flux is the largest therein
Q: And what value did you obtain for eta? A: 6077.38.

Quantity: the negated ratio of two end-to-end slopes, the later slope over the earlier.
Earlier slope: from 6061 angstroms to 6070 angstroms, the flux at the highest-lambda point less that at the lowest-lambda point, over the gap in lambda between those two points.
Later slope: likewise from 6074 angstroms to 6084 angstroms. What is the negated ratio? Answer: -1.4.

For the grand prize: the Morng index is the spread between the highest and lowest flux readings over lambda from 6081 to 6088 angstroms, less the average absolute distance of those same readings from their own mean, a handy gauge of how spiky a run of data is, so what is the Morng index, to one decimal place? 0.6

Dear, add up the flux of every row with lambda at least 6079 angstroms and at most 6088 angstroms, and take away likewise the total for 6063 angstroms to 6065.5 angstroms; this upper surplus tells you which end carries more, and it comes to 301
